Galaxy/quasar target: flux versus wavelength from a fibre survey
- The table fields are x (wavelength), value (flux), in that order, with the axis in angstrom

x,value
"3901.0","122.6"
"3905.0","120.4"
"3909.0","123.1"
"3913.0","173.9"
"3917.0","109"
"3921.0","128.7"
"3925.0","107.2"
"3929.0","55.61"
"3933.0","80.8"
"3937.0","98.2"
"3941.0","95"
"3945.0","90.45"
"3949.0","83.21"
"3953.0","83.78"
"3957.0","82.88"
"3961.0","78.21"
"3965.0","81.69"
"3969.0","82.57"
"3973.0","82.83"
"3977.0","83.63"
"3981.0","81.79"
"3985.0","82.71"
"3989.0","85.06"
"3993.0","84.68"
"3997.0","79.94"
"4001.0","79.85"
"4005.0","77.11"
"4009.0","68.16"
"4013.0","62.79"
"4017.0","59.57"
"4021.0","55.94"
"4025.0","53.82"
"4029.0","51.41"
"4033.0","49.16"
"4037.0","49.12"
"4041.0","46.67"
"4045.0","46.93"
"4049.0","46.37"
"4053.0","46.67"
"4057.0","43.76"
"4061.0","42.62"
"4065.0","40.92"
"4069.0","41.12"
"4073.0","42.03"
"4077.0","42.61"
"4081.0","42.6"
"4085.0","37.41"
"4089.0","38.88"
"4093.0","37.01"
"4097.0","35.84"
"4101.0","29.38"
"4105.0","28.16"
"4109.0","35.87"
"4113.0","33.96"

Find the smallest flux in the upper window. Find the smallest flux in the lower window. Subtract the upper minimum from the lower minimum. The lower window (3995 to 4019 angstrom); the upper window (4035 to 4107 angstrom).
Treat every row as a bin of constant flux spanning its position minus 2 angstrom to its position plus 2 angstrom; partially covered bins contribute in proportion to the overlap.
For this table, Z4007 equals 31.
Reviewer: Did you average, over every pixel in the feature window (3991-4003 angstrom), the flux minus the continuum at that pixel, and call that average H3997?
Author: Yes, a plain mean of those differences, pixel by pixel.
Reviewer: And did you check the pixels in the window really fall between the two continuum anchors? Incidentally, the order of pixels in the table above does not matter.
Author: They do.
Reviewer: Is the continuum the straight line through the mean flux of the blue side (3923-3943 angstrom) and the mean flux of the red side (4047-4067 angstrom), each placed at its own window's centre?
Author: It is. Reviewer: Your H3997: 16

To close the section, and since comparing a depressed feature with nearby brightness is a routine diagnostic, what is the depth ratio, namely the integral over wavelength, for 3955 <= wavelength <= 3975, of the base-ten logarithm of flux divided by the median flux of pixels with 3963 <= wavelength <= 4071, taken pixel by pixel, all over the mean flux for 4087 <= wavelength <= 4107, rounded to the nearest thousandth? 0.081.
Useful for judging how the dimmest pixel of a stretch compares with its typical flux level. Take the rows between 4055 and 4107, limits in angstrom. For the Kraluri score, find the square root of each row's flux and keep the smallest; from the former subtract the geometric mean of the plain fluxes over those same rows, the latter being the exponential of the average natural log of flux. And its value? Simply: -33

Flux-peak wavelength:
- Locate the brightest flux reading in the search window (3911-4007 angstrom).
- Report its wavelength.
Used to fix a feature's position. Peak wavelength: 3913.0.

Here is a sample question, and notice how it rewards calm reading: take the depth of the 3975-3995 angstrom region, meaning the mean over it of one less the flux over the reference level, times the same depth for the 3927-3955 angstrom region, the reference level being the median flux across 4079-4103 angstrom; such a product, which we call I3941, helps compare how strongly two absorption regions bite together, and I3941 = 1.6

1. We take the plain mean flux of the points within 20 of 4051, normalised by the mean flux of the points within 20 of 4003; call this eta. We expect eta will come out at 0.62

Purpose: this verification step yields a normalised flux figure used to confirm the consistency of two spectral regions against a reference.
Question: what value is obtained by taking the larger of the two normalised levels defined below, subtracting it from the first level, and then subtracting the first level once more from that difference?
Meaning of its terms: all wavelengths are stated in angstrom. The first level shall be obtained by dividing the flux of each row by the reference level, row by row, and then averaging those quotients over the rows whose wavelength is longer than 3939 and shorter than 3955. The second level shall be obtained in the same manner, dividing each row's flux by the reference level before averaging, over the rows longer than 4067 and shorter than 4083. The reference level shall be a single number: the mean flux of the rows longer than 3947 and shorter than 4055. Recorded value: -1.27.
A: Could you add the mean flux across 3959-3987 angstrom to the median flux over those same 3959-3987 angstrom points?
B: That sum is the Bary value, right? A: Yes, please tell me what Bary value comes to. 164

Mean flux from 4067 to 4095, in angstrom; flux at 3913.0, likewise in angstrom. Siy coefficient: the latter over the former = 4.3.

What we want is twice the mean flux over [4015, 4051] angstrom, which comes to 102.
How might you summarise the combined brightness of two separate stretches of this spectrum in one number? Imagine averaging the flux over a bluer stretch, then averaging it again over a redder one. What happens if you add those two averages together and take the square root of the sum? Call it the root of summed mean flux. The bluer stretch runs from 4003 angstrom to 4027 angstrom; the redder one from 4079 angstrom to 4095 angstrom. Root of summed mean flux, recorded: 10.1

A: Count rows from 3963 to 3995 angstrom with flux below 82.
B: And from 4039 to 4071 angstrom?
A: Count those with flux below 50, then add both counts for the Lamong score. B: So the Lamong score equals 10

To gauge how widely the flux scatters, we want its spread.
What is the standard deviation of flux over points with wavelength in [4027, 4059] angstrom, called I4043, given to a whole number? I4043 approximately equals 2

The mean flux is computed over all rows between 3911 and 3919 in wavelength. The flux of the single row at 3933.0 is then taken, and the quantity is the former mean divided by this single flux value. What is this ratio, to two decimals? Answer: 1.75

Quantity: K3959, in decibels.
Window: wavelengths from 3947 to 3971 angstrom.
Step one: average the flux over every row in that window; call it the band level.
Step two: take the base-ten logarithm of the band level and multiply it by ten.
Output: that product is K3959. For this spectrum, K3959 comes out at 19.1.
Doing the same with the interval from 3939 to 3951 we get 19.5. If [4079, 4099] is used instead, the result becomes 15.8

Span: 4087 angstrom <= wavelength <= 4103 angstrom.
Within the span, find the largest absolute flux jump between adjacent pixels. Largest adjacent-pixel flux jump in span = 6.5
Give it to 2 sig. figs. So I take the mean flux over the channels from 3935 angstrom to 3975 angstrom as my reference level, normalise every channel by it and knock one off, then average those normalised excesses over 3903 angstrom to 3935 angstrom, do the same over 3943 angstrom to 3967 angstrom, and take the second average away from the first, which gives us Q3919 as 0.34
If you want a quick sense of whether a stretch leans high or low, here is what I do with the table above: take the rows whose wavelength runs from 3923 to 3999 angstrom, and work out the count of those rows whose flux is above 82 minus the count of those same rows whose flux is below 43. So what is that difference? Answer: 13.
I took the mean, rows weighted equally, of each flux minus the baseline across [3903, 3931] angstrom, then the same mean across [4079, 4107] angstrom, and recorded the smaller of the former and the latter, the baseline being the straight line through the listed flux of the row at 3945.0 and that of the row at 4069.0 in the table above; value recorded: 4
